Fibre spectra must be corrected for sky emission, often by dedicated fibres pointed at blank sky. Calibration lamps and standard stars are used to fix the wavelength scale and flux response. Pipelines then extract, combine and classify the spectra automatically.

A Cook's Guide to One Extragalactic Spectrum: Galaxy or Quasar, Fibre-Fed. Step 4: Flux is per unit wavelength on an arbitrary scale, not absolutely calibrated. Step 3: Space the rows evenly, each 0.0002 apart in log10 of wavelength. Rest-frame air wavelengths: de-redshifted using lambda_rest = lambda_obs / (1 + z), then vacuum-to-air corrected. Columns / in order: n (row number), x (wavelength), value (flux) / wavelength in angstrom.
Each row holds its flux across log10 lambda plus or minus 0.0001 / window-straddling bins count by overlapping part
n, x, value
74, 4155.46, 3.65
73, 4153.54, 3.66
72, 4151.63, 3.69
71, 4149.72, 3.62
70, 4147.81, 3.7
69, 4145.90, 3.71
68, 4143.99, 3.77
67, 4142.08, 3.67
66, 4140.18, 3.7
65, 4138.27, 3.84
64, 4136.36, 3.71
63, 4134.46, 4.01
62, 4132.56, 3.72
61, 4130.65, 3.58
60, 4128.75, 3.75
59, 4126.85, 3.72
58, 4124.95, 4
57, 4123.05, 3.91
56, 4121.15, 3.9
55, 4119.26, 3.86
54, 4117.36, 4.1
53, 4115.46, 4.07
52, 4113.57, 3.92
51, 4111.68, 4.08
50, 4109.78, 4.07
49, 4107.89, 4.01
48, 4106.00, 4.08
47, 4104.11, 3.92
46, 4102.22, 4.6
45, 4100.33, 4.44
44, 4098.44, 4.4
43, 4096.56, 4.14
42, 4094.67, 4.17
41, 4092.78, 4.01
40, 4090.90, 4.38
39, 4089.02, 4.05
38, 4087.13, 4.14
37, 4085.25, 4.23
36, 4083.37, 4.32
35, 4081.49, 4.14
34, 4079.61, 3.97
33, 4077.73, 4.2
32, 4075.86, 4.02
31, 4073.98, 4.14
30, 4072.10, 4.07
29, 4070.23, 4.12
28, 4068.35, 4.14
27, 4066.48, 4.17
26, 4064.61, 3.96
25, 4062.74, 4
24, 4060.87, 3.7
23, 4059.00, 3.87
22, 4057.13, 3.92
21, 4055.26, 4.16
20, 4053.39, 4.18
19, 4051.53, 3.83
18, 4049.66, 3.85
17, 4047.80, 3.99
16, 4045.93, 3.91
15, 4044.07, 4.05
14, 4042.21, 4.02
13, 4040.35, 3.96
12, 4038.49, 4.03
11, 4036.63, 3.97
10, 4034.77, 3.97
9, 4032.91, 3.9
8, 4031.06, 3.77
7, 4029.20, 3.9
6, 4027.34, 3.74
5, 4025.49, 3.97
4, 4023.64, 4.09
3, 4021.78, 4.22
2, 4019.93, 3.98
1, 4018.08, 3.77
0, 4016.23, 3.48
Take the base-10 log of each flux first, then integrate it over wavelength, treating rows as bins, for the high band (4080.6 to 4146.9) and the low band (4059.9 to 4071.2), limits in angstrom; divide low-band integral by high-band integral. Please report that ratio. 0.17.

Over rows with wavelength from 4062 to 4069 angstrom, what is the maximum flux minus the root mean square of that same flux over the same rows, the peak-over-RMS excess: 0.10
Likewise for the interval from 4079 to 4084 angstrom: 0.17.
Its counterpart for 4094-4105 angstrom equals 0.32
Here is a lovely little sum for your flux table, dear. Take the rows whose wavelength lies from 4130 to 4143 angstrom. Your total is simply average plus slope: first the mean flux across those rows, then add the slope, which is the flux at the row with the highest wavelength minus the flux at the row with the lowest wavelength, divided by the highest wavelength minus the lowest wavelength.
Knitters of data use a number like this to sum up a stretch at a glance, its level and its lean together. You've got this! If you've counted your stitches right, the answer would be 3.76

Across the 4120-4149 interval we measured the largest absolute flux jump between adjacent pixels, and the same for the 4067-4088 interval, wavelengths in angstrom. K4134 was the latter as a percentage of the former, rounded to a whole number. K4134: 77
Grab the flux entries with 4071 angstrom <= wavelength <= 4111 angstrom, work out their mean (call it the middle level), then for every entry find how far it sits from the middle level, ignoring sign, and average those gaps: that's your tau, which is 0.134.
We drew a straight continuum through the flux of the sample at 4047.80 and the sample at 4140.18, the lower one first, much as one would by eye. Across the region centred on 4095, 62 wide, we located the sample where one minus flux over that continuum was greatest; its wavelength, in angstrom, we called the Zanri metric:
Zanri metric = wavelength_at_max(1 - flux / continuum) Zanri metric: 4064.61 angstrom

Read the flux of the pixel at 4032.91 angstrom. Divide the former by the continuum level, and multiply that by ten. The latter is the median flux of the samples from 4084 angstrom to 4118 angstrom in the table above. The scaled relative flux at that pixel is 9.5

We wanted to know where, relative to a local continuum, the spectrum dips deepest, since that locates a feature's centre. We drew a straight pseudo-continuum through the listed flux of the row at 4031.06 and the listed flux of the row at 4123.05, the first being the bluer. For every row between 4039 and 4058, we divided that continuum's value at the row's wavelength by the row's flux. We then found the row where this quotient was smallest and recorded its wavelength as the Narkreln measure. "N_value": 4053.39 angstrom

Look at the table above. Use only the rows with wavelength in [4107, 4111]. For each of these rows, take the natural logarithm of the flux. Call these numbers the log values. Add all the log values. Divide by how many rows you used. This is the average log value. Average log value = 1.40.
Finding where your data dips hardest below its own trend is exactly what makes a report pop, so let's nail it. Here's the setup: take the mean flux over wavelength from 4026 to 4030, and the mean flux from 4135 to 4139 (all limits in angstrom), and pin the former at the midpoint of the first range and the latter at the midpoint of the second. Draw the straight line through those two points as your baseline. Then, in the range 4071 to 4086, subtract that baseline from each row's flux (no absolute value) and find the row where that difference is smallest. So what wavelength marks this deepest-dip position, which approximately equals 4079.61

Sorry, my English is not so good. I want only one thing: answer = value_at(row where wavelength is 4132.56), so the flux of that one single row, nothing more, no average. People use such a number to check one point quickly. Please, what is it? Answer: 3.72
